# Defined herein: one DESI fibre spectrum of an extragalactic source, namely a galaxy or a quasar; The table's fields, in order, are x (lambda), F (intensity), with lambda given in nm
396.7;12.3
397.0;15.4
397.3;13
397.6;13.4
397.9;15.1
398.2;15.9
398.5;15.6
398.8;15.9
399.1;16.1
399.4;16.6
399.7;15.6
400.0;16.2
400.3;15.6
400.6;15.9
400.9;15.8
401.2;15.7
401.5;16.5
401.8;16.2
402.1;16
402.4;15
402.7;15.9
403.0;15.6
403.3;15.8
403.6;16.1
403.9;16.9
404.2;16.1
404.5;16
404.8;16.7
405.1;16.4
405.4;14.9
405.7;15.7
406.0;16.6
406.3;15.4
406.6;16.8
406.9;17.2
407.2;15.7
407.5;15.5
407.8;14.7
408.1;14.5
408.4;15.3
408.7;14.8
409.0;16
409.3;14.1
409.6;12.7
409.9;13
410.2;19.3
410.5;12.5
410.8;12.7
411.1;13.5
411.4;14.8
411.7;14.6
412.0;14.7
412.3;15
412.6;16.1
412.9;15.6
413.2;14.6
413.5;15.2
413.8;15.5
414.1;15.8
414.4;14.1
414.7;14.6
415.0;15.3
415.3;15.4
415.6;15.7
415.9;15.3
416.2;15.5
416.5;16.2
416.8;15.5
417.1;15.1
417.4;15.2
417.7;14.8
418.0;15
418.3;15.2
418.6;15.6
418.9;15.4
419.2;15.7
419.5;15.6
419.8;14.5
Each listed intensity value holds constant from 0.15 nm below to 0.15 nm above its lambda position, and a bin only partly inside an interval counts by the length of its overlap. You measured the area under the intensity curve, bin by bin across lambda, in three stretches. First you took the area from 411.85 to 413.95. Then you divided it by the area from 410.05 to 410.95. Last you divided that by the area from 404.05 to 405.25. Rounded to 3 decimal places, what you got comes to 0.123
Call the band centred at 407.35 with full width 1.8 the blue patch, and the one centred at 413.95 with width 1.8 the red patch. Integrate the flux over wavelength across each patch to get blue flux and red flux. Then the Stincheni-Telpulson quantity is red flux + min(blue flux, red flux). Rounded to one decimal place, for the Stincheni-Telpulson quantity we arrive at 53.9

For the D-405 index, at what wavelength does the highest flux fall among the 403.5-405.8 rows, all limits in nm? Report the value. 403.9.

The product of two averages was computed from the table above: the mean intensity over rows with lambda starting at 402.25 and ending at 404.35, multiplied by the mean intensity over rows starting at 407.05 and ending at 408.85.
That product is 240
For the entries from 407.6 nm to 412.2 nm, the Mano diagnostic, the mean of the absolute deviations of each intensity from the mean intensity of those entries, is 1.12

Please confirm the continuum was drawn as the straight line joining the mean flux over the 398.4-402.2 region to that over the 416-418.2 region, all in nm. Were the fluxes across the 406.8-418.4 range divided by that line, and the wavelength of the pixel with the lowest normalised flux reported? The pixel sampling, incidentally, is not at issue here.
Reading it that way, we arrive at 410.5 nm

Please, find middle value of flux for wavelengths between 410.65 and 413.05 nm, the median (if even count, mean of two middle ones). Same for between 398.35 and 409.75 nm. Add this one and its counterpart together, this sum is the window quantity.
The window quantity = 30.6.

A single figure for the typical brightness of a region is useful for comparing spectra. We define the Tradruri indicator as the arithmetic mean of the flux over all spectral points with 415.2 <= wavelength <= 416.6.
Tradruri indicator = 15.6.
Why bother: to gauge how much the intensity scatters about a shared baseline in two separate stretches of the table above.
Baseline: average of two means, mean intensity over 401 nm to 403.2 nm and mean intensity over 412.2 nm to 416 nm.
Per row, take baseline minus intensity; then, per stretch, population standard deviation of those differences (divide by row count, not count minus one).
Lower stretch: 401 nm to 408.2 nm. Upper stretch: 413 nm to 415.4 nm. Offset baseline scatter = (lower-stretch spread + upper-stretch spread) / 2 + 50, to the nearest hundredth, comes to 50.61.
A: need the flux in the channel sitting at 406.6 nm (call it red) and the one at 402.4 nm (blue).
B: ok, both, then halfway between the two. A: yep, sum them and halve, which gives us 15.9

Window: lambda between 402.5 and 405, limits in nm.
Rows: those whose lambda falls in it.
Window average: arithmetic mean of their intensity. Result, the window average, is 16.1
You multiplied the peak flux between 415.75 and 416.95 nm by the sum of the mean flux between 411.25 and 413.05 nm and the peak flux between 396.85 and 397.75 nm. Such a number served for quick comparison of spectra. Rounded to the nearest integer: 495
